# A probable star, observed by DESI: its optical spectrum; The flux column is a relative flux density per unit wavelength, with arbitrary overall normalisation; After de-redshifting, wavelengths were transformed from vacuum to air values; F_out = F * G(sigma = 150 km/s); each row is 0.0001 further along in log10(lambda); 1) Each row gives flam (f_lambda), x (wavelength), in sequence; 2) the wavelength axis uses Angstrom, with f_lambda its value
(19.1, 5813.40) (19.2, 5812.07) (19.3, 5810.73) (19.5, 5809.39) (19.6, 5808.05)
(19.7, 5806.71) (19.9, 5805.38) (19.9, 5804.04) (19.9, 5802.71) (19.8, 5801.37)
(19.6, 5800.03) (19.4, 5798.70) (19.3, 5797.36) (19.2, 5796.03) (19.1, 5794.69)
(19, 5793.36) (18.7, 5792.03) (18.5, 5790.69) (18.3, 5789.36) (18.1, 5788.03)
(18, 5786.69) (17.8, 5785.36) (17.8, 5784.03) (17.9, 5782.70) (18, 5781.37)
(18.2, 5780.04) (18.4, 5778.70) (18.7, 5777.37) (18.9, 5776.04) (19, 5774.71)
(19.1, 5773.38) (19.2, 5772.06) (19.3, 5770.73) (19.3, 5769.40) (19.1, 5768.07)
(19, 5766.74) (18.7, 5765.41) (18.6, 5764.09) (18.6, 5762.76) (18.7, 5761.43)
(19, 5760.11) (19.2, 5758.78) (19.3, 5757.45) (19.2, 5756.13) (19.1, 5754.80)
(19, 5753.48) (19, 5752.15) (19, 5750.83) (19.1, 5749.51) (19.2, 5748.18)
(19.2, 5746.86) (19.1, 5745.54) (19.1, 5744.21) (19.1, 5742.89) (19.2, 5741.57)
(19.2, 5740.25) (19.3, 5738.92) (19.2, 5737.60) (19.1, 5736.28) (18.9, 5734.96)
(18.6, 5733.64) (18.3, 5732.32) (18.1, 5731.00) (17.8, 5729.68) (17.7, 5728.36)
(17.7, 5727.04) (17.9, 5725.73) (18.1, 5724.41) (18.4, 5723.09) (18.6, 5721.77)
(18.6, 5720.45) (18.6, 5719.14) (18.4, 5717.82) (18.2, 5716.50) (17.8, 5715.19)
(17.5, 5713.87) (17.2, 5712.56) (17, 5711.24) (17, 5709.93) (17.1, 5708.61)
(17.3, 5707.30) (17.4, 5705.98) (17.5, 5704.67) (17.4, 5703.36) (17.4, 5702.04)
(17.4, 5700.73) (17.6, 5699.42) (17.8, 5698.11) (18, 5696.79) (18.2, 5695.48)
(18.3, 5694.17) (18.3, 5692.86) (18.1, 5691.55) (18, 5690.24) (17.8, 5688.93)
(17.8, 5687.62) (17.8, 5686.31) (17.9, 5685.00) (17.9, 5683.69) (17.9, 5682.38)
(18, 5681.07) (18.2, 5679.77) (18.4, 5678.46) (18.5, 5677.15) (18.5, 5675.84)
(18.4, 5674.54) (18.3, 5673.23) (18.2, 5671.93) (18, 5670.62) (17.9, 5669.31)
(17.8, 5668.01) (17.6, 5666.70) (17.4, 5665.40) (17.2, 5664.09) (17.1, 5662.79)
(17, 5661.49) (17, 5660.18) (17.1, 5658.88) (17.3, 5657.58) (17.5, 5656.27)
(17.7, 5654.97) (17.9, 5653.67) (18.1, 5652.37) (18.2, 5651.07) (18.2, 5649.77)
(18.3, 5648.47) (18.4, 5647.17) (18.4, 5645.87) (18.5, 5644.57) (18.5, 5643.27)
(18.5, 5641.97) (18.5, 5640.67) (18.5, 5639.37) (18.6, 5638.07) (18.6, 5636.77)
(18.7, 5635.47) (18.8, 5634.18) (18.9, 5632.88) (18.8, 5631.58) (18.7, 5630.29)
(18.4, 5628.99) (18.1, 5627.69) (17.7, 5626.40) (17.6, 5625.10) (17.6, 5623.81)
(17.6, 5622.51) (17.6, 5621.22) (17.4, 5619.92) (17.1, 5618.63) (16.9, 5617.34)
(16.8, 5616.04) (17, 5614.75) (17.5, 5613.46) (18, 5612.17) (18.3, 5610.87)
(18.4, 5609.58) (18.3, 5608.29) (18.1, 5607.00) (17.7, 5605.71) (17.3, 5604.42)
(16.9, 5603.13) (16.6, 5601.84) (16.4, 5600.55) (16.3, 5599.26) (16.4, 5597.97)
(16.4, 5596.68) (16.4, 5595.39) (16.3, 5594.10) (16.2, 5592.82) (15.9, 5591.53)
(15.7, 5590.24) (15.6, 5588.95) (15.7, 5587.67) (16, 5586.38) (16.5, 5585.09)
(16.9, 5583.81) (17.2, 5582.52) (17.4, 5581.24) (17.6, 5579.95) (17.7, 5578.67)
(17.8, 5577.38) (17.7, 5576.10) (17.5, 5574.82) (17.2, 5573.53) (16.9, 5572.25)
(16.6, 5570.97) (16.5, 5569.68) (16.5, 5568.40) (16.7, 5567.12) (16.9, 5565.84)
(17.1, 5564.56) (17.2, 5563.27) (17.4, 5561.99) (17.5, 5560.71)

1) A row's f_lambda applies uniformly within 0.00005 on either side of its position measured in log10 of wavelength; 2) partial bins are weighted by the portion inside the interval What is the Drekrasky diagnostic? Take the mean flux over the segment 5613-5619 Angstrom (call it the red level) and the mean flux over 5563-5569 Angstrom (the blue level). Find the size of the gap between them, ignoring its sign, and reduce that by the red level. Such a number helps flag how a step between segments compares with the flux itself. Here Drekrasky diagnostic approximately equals -16.9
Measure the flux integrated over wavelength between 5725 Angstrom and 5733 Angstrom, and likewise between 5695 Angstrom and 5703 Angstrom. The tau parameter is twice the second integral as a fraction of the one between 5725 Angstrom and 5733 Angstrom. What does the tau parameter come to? 1.97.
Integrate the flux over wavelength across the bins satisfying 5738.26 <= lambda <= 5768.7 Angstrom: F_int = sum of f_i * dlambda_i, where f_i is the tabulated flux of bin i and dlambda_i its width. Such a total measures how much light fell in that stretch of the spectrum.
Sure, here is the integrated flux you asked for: 580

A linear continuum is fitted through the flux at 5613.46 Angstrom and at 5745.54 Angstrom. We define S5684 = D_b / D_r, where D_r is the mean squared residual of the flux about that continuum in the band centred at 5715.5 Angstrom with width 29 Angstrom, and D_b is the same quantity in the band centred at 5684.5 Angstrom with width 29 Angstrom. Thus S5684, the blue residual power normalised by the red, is 0.1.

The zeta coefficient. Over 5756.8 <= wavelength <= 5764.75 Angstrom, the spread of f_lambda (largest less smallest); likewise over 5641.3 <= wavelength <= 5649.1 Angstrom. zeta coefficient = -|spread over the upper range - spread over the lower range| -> -0.500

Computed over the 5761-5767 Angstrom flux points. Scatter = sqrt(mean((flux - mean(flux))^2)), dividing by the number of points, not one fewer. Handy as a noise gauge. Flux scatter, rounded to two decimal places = 0.15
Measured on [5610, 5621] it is 0.50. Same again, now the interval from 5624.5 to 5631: 0.41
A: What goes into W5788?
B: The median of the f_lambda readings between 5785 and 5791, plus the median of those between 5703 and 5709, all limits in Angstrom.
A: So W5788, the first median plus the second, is 35.5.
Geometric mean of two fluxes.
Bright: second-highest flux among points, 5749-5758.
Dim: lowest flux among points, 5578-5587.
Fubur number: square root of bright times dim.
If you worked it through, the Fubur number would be 17.53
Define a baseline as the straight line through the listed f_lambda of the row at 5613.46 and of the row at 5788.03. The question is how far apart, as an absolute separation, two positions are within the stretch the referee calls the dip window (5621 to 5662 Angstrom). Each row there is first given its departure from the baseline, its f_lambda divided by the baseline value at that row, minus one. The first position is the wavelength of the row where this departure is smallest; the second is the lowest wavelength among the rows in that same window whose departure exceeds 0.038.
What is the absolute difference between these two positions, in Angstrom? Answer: 32.5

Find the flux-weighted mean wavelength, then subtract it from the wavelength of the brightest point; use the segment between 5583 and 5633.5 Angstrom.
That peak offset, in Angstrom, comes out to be 23.9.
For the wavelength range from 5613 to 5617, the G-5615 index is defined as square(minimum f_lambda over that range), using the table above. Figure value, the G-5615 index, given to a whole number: 282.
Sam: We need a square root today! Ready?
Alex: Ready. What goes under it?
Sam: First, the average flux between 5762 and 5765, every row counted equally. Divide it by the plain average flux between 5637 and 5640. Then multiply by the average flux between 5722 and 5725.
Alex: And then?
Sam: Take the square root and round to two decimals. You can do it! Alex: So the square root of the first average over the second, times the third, 4.28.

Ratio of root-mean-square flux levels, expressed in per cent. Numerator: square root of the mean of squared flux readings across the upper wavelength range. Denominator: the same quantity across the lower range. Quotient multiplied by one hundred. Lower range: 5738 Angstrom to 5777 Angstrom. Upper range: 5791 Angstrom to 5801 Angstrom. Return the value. 101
